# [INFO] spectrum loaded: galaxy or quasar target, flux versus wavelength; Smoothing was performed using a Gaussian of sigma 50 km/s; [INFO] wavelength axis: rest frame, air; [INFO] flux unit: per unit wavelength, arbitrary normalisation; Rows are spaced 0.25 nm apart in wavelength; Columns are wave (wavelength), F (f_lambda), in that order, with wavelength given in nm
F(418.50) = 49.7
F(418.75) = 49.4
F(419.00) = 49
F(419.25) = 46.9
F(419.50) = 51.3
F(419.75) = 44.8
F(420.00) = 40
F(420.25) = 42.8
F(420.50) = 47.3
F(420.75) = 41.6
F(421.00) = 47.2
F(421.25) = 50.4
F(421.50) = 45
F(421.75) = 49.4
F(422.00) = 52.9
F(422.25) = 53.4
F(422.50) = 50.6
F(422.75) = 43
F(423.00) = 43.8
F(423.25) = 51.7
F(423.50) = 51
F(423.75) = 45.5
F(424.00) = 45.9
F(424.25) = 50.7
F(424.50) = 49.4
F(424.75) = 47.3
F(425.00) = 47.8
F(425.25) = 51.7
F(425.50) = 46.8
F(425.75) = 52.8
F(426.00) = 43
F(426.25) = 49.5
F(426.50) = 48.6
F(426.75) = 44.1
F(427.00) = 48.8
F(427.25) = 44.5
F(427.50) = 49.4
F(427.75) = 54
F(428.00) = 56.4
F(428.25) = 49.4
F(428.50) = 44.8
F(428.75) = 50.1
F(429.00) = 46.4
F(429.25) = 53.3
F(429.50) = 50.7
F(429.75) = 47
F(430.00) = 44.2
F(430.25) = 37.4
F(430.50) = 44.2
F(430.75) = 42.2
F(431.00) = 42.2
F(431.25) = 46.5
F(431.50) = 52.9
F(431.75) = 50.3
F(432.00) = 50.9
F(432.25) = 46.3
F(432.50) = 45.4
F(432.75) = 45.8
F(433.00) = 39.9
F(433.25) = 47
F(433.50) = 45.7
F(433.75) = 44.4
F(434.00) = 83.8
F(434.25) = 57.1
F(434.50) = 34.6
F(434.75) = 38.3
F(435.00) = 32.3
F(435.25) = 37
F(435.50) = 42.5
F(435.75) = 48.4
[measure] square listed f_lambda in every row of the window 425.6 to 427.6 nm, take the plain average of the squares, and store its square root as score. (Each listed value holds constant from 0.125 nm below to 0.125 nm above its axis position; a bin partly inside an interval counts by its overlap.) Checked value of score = 47.7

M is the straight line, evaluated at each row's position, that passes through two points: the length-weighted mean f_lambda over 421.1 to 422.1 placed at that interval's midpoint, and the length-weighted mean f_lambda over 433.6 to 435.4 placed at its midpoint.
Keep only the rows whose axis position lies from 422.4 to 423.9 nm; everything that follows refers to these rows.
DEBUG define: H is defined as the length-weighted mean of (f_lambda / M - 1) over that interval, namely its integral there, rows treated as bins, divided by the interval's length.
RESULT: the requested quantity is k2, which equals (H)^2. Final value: 0.0009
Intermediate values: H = -0.03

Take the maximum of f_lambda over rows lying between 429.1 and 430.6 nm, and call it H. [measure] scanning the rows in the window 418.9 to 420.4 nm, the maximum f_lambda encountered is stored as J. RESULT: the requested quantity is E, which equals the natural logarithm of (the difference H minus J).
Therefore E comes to 0.7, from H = 53.3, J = 51.3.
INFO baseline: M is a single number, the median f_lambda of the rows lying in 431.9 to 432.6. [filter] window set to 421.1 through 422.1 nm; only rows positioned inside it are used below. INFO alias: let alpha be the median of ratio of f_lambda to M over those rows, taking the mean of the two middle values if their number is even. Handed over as 1.08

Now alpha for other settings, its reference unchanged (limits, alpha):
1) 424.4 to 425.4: 1.05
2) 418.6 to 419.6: 1.06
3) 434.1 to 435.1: 0.79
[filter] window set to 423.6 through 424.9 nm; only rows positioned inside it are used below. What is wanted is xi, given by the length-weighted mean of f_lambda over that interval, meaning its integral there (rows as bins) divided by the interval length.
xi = 47.8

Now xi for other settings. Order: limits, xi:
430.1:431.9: 45.2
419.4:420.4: 44.6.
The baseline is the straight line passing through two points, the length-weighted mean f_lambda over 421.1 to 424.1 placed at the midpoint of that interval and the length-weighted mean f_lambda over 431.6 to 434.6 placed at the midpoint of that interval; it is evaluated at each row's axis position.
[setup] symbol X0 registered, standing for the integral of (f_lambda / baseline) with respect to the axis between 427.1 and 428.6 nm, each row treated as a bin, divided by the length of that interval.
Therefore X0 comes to 1.02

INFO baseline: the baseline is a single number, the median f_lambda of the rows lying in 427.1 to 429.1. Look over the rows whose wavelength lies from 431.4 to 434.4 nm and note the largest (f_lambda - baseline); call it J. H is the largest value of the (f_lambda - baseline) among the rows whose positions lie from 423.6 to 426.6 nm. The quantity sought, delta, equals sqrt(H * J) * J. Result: 372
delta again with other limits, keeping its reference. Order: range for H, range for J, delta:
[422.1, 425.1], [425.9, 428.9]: 37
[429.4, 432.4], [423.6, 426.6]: 12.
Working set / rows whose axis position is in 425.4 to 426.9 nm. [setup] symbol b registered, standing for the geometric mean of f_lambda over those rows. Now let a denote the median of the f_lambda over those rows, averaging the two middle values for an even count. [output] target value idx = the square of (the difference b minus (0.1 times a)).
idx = 1813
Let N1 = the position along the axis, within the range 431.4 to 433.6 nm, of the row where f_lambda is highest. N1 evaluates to 431.50 nm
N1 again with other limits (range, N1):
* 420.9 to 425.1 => 422.25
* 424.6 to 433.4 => 428.00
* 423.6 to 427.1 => 425.75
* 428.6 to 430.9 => 429.25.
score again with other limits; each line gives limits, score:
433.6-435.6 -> 48.9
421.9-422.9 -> 50.1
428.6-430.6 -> 46.9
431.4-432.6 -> 49.2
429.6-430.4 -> 43.1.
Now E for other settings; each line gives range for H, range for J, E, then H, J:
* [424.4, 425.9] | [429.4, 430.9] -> 0.7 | 52.8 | 50.7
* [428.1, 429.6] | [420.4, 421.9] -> 1.1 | 53.3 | 50.4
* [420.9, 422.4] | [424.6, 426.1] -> -0.5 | 53.4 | 52.8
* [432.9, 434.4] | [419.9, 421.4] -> 3.5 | 83.8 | 50.4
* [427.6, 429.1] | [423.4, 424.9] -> 1.7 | 56.4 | 51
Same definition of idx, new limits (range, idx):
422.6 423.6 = 1803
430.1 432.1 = 1682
